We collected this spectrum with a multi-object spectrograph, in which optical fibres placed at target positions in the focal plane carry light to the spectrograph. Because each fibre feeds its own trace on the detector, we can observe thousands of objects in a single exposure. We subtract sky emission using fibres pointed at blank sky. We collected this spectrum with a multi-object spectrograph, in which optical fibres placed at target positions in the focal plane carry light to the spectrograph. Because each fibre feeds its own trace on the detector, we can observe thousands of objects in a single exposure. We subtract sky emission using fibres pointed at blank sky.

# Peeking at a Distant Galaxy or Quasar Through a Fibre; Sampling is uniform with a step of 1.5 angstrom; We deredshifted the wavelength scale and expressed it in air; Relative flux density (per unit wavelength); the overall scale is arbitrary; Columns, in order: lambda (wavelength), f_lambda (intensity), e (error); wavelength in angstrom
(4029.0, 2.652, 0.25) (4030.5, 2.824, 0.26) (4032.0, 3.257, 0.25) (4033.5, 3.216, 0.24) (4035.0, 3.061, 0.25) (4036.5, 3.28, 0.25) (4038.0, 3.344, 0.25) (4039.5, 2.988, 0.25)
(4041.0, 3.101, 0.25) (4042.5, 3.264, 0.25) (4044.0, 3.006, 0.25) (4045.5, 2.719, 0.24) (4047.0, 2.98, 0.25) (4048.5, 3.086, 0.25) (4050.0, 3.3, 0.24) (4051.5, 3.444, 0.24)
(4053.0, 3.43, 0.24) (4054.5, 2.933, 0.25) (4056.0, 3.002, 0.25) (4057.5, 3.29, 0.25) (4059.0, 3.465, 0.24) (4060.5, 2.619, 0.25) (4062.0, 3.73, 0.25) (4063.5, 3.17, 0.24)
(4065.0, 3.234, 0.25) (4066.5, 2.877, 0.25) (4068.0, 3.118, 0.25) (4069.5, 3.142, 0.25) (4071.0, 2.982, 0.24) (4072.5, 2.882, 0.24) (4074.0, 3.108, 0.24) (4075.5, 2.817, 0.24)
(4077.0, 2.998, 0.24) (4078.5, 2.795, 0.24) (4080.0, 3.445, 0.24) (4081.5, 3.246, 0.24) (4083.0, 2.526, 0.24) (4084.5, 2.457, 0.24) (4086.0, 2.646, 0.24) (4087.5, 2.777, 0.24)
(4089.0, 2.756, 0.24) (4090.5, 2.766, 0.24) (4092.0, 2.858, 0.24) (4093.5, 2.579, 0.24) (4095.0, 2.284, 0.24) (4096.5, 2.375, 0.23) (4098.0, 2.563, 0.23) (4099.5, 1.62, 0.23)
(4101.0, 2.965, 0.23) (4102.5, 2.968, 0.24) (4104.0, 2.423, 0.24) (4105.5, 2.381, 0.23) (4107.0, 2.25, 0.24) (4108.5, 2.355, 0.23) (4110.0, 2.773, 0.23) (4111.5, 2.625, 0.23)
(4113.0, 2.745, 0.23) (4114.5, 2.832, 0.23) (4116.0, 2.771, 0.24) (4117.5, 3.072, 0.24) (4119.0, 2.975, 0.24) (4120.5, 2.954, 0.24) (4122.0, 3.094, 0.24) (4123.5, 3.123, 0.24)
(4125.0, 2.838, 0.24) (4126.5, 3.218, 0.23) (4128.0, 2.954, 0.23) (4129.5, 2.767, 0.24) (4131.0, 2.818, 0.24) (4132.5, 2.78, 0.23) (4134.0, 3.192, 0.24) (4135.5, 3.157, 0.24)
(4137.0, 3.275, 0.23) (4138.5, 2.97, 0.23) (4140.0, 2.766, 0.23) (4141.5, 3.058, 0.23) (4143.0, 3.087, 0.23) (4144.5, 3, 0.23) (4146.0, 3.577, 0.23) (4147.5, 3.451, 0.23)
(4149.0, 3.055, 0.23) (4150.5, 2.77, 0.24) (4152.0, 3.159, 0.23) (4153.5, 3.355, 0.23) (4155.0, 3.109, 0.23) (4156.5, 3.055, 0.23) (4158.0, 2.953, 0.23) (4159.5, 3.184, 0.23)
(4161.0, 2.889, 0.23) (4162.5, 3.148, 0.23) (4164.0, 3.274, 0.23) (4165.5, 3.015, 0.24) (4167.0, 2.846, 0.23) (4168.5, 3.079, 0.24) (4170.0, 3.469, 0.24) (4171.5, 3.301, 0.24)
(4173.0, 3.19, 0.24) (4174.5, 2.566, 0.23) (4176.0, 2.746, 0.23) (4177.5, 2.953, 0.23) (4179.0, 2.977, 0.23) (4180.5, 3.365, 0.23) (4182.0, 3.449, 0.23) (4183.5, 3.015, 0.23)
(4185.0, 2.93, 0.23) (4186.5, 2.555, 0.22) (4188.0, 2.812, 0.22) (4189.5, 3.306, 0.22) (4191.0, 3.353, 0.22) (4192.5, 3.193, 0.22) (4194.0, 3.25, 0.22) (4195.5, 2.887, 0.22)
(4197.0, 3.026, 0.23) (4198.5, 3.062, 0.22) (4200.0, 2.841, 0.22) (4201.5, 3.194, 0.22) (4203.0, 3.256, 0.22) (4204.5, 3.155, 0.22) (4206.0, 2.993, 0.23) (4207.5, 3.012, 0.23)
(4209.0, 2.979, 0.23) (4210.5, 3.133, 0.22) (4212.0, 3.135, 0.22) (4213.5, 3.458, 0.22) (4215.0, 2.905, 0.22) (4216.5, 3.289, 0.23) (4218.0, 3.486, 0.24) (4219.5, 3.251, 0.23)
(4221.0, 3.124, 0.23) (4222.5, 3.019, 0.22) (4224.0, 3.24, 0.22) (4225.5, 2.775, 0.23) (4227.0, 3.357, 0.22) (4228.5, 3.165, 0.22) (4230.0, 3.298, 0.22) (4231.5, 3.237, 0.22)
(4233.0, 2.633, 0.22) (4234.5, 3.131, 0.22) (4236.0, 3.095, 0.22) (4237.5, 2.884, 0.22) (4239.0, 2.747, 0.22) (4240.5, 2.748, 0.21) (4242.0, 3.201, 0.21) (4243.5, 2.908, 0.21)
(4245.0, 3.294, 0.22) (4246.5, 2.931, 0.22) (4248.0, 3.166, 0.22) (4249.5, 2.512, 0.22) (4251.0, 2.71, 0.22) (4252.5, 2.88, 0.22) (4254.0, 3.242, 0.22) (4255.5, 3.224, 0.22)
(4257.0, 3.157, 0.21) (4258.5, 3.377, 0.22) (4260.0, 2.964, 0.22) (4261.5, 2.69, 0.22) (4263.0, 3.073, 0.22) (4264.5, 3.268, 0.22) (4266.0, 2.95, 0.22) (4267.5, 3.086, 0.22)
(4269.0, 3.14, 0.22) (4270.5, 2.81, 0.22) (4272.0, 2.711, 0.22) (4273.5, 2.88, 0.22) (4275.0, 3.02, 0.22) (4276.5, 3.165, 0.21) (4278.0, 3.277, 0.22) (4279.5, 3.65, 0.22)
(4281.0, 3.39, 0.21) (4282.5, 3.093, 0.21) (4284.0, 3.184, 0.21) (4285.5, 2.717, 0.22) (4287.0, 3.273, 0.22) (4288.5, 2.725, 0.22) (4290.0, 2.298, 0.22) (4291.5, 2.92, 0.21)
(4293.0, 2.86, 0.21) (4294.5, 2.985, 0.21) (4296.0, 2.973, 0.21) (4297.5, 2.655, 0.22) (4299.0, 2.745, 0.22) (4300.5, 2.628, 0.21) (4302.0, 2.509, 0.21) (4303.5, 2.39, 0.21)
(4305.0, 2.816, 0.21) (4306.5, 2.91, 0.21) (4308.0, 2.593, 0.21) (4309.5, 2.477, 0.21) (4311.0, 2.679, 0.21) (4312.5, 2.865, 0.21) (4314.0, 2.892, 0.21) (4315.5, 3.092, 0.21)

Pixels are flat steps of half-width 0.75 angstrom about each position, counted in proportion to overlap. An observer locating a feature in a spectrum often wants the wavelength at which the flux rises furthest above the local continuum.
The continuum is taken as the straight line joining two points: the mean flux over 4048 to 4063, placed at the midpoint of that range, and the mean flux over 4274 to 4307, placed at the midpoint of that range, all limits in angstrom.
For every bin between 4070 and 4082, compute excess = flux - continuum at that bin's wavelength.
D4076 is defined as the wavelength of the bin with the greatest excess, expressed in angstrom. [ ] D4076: 4080.0 angstrom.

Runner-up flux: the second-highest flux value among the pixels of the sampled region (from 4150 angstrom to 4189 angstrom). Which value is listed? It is 3.449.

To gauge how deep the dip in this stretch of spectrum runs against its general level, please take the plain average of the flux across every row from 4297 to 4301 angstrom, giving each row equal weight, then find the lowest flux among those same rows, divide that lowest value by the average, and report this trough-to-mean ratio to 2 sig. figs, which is 0.98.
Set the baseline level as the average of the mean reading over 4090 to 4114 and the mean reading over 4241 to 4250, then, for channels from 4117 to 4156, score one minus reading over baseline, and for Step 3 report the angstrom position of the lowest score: 4146.0 angstrom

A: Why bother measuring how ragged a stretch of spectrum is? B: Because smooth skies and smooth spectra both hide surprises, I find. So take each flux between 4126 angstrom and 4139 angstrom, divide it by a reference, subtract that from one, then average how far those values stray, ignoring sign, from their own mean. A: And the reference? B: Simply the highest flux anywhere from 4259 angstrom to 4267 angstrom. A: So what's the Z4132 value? 0.053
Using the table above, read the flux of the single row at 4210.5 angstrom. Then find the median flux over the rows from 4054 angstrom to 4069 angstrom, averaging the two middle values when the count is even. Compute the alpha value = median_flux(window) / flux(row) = 1.00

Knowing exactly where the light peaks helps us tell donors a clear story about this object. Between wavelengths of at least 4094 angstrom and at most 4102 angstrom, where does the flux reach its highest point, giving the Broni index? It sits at 4101.0 angstrom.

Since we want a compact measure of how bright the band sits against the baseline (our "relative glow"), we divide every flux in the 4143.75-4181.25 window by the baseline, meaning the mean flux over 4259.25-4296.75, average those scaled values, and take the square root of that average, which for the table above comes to 1.02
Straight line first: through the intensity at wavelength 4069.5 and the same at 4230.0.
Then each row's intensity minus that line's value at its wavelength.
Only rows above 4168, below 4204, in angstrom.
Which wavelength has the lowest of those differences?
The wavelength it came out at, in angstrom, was 4186.5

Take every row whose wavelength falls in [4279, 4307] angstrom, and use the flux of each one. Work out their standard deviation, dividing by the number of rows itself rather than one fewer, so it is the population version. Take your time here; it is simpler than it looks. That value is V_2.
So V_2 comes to 0.33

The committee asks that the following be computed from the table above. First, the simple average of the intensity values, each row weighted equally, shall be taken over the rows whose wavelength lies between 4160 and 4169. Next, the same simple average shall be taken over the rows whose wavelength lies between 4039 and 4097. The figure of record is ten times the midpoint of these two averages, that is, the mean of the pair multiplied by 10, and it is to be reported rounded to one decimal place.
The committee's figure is 30.1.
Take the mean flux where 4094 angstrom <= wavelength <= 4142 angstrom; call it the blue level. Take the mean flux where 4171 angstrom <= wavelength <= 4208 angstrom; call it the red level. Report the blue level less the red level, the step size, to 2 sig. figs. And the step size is -0.28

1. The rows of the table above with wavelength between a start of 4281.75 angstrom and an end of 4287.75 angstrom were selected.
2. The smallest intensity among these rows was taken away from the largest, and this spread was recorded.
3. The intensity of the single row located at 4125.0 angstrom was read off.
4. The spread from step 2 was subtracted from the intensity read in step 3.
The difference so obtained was 2.3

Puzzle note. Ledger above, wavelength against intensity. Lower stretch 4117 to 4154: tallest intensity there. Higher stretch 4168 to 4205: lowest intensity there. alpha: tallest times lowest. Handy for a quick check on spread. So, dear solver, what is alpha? 9.1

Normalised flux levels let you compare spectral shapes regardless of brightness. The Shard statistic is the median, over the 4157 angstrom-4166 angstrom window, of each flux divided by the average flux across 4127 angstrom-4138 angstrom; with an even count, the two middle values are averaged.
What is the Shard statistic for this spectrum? 1.03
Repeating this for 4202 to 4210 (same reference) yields 1.01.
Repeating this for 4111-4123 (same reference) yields 0.97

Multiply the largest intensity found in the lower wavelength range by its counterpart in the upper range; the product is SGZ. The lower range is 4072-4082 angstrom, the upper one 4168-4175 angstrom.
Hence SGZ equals 12.0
